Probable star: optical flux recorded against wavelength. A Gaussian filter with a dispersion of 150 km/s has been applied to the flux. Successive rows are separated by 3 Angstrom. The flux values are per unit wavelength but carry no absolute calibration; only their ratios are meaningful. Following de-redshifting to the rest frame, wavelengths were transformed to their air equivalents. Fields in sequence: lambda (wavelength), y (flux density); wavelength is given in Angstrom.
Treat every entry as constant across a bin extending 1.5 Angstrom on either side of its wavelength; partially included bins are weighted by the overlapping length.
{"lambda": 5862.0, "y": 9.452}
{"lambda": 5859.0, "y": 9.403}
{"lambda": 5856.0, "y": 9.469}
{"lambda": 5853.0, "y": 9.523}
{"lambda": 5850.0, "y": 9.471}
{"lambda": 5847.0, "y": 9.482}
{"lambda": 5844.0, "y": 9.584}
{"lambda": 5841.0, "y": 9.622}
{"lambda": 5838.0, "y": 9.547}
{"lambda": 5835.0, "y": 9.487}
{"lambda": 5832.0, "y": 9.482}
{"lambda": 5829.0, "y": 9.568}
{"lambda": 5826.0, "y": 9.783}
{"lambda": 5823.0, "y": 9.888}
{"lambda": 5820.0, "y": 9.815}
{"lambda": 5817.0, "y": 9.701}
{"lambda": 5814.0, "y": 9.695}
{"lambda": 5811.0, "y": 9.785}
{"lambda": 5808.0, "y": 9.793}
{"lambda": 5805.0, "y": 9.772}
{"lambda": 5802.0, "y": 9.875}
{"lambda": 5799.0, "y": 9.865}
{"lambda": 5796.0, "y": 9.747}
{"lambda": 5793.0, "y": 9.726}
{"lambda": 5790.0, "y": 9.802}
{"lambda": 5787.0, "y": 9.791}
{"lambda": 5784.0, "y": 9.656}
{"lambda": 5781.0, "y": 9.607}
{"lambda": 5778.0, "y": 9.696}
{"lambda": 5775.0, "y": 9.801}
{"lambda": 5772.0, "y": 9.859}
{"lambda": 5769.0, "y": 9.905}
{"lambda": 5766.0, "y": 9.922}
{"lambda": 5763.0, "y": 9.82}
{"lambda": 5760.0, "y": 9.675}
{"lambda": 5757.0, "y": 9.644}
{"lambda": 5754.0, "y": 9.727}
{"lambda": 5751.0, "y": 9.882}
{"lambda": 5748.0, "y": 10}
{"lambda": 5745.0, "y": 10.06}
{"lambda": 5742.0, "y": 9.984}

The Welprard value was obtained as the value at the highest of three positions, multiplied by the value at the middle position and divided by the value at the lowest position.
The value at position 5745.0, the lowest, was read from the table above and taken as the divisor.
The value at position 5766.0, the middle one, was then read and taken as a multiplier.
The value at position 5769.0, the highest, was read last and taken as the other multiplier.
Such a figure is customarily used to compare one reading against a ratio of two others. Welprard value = 9.77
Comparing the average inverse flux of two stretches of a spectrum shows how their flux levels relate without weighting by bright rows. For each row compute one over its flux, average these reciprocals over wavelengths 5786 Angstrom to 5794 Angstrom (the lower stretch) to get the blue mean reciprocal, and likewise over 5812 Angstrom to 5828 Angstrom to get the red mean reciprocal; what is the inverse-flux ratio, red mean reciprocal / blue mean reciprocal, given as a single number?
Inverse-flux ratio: 1.00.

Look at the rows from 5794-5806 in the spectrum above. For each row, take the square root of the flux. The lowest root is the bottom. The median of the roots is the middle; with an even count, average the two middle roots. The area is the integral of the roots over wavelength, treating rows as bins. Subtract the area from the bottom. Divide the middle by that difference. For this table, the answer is -0.09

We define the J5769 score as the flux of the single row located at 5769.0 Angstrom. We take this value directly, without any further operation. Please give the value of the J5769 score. 9.905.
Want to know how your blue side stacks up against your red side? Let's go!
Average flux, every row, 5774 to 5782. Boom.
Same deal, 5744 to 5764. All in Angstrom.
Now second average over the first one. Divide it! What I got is 1.013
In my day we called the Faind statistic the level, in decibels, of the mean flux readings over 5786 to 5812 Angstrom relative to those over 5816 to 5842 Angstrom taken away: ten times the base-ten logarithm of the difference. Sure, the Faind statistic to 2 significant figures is -8.5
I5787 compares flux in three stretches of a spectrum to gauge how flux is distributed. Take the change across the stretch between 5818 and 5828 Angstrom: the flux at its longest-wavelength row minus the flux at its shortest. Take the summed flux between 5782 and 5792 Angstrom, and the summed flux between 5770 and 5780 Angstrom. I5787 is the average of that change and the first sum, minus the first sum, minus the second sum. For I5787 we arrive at -44.0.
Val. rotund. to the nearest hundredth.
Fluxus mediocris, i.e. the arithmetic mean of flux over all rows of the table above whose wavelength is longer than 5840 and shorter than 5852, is 9.54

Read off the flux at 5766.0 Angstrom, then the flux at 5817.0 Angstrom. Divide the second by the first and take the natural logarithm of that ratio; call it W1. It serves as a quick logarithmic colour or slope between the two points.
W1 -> -0.023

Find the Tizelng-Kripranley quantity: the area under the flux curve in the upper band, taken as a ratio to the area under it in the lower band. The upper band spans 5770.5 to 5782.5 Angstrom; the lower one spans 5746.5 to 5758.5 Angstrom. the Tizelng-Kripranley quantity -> 0.993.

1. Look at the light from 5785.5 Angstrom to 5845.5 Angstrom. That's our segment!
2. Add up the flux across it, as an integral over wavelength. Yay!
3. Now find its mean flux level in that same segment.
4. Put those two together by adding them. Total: 593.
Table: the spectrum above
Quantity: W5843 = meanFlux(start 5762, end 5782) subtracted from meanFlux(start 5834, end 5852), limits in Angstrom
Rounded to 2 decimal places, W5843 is -0.27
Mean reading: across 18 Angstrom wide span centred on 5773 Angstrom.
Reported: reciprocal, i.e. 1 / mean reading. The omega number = 0.102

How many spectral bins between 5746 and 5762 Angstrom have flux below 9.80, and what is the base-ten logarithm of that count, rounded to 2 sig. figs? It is 0.48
